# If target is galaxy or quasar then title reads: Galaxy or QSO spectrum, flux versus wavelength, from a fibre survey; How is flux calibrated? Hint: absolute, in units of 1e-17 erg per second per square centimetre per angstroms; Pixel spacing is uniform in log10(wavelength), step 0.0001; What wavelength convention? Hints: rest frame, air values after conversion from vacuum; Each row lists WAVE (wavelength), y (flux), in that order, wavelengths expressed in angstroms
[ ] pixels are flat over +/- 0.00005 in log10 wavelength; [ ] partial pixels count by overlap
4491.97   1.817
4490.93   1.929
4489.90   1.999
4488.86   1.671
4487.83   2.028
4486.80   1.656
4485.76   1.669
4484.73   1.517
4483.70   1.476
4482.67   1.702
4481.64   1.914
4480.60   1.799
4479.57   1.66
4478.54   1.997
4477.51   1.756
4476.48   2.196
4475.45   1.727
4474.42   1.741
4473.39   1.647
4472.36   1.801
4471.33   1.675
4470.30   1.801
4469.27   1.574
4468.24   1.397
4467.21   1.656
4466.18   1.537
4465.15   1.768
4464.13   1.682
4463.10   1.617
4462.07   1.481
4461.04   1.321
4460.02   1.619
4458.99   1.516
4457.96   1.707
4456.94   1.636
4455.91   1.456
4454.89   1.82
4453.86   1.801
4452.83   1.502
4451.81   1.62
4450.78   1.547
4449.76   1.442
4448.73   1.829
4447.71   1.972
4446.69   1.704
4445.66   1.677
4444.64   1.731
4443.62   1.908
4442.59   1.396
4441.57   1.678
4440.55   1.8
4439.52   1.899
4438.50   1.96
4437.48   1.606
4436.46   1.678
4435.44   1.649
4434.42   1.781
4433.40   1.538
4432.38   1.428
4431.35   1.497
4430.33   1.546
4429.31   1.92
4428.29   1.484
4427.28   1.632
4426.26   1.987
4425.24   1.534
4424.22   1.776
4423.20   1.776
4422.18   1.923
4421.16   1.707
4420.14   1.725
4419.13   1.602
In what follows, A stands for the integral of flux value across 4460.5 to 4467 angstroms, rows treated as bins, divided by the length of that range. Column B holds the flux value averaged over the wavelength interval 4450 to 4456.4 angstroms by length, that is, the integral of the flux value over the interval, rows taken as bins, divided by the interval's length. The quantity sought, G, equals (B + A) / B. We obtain 1.97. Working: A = 1.57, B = 1.62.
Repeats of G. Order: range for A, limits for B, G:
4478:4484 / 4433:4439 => 2.04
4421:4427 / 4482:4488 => 2.07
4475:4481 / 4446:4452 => 2.10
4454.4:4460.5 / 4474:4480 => 1.88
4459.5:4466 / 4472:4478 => 1.87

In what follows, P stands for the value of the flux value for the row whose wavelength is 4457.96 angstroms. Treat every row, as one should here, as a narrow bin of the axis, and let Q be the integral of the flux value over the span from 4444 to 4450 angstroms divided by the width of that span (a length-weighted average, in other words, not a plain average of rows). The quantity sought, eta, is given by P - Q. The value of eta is 0.0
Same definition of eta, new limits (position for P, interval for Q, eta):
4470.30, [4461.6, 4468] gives 0.2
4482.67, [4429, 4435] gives 0.1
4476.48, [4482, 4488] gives 0.5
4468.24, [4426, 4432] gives -0.3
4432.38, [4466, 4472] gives -0.2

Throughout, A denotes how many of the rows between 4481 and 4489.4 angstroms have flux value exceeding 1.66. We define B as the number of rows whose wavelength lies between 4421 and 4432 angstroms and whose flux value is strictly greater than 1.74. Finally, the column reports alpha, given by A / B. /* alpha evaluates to 1.00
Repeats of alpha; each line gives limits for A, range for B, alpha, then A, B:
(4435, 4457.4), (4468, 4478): 2.60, 13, 5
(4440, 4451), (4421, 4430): 1.60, 8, 5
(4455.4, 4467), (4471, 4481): 0.50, 3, 6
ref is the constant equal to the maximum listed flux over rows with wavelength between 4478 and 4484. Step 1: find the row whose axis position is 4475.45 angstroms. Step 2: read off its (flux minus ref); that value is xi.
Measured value -0.27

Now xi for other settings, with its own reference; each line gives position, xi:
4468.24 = -0.60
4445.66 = -0.32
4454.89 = -0.18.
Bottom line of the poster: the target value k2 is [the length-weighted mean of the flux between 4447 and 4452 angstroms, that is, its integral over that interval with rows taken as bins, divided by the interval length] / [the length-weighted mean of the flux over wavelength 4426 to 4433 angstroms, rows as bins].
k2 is 1.04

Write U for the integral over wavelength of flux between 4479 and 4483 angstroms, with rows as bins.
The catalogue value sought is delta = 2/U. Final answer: 0.28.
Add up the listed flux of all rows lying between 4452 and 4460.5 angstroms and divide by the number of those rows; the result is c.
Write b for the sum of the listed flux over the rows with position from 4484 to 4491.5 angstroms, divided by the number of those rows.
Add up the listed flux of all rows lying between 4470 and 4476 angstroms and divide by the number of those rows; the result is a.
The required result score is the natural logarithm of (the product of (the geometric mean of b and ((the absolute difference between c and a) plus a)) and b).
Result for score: 1.17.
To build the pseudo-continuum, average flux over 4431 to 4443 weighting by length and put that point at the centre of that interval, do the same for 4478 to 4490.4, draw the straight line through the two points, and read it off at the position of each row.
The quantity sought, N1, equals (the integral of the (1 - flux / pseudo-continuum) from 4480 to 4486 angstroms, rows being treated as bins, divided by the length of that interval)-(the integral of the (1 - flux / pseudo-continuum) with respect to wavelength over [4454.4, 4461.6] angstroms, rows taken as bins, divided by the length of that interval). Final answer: -0.030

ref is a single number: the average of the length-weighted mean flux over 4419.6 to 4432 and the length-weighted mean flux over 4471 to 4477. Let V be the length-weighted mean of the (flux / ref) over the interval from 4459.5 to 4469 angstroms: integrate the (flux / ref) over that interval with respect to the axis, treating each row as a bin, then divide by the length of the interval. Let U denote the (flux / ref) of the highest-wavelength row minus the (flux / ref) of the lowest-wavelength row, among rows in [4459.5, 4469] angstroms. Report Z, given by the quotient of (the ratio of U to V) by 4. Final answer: -0.04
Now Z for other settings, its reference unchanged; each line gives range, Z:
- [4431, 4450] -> -0.01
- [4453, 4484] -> -0.05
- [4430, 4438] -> 0.01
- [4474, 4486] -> -0.01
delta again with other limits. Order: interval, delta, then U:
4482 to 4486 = 0.31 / 6.41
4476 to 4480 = 0.26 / 7.63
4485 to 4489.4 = 0.26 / 7.67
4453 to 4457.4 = 0.27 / 7.31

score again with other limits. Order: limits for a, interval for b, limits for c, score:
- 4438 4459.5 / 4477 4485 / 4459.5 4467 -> 1.12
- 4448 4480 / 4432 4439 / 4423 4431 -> 1.03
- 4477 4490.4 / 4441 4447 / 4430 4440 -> 1.09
